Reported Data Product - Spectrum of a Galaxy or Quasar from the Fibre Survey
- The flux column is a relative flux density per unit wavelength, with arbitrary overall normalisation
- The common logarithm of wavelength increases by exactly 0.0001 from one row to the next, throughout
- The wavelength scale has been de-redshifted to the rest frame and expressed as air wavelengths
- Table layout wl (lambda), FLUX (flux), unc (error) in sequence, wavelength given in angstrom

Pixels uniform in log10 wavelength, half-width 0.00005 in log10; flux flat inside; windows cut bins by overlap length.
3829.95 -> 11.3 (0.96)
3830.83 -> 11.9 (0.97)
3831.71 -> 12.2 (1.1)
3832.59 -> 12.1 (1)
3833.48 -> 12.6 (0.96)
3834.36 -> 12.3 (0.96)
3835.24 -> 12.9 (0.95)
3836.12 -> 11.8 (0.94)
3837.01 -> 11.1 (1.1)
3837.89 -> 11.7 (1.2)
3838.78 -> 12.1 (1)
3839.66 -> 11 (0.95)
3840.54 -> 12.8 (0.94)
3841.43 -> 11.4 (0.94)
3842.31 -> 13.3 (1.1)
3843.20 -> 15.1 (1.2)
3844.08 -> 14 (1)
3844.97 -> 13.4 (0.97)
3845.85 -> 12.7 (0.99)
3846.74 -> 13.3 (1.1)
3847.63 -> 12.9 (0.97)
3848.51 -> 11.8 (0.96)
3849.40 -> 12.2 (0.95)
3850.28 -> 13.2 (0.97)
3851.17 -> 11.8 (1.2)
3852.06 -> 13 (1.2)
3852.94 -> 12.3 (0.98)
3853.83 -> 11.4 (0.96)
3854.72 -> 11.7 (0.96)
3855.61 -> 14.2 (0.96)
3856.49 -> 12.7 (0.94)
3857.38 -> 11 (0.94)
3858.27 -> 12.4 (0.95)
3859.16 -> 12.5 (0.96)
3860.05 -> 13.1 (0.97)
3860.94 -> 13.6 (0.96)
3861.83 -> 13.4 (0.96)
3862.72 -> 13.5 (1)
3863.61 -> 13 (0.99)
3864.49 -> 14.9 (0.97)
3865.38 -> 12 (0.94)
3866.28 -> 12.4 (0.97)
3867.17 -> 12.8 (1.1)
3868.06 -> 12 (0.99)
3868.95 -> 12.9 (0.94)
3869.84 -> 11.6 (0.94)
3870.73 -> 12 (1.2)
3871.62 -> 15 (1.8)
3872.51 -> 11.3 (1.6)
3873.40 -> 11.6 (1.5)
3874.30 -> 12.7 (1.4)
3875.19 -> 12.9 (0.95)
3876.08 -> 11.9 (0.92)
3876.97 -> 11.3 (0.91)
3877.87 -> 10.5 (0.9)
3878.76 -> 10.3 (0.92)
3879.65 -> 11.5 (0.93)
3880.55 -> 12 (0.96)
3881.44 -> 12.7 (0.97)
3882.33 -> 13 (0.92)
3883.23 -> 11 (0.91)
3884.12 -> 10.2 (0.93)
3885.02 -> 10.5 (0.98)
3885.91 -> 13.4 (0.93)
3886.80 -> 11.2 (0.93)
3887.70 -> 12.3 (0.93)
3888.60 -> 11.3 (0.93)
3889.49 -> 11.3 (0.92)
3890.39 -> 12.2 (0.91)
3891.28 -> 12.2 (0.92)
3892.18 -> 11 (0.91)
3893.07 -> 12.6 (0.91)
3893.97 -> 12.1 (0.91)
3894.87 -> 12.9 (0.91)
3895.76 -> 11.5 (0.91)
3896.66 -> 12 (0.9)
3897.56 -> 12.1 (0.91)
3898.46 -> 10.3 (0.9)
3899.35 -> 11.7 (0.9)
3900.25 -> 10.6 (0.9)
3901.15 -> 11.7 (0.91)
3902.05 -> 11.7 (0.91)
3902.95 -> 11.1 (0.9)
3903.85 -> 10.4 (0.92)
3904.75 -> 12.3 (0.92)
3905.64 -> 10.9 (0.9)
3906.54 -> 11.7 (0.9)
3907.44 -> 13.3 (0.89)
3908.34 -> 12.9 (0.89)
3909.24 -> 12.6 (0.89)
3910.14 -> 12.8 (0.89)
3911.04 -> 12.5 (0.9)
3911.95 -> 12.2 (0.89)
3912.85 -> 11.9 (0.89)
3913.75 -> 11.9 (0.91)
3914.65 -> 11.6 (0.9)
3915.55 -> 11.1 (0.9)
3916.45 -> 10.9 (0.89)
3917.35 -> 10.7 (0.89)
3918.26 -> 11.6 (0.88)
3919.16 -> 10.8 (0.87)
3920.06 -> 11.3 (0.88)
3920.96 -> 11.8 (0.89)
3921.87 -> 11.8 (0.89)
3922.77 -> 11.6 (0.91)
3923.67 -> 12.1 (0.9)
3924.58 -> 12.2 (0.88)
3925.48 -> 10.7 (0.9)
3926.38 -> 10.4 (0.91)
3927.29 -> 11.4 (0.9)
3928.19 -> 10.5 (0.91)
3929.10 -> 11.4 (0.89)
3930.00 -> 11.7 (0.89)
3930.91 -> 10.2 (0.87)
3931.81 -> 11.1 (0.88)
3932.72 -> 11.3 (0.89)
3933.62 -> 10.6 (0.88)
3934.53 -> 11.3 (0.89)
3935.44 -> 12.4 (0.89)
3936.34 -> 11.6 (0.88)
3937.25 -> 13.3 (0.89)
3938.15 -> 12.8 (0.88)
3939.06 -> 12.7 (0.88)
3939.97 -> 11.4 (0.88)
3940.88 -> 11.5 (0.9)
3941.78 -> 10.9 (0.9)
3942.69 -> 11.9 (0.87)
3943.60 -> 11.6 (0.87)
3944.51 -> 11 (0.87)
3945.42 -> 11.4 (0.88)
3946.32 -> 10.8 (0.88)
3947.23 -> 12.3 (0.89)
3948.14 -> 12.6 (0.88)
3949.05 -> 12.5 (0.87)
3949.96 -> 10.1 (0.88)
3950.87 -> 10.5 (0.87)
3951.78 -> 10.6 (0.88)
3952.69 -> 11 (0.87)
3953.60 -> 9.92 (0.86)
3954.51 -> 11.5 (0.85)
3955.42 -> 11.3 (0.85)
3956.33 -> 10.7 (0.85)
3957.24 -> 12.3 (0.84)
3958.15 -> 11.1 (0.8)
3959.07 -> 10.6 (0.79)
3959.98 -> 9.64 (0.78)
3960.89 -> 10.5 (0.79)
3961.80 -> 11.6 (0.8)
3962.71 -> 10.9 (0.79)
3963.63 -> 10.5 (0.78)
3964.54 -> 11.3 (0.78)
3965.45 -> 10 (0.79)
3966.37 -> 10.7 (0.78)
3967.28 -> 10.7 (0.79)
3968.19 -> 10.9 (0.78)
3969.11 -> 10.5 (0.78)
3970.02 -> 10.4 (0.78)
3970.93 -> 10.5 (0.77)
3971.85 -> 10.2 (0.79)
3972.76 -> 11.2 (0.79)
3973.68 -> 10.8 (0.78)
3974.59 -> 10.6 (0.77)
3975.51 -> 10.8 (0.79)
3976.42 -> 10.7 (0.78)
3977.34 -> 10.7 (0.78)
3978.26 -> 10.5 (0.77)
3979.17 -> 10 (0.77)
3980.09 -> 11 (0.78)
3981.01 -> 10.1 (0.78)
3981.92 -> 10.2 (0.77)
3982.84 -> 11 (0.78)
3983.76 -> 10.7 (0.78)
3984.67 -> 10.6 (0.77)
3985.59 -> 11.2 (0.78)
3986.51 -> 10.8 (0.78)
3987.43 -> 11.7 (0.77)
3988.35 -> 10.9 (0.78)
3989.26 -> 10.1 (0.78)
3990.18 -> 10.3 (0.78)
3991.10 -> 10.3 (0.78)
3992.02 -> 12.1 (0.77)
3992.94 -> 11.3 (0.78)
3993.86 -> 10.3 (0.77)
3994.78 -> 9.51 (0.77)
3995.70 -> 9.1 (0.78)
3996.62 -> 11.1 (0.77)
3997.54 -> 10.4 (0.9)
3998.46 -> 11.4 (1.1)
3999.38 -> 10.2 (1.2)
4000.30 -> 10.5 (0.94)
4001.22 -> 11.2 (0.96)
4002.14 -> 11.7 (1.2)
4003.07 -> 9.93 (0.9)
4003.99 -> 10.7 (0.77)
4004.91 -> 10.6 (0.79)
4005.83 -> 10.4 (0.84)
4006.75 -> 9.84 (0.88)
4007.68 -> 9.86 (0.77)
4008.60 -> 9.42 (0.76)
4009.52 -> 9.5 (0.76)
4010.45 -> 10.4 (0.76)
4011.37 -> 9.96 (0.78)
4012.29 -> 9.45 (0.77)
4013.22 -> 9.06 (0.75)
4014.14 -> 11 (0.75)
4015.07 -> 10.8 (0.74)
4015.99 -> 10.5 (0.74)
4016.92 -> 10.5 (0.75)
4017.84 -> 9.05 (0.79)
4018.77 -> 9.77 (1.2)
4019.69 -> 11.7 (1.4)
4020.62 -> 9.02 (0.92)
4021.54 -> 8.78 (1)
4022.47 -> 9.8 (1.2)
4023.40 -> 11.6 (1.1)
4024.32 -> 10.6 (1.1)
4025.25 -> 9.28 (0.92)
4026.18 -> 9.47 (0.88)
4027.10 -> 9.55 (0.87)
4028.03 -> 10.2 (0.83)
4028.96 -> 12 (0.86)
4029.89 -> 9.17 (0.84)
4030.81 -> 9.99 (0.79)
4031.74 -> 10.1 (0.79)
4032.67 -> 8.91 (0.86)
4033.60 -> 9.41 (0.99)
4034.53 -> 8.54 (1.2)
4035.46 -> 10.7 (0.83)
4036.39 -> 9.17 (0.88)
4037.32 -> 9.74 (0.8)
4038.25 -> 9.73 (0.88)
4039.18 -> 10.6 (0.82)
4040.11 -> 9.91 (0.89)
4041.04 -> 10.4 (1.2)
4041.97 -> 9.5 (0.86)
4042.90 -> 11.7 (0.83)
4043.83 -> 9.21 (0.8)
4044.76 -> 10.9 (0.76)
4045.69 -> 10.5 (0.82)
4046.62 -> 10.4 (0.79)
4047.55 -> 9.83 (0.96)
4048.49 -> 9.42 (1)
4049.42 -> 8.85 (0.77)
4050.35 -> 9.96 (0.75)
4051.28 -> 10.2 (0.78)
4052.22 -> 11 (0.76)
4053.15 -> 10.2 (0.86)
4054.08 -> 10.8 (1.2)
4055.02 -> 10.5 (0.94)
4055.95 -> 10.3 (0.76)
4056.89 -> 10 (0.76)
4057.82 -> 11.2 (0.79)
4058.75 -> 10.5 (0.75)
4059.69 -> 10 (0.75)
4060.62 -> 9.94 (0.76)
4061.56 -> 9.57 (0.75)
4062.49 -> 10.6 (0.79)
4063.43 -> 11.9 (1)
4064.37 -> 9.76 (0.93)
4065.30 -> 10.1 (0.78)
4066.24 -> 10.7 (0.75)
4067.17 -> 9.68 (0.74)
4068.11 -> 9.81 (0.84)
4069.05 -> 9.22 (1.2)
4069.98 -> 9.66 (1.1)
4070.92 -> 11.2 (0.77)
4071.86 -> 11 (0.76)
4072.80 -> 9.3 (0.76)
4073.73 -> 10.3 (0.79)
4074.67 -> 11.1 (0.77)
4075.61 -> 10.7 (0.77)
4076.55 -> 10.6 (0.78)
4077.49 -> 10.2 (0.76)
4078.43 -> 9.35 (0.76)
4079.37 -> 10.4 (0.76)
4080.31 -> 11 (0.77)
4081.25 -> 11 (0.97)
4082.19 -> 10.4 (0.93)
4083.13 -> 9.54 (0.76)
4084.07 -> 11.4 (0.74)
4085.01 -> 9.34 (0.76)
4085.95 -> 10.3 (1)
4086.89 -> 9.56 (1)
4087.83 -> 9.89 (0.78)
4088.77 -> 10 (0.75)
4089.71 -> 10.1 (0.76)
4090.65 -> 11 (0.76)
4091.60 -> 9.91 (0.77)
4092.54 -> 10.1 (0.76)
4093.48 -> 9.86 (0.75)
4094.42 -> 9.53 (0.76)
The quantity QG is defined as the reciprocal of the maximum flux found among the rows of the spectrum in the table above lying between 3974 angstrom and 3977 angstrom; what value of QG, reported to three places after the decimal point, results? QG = 0.093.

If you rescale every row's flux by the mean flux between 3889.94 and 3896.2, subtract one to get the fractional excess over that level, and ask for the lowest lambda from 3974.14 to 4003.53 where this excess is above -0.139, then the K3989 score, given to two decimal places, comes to 3974.59 angstrom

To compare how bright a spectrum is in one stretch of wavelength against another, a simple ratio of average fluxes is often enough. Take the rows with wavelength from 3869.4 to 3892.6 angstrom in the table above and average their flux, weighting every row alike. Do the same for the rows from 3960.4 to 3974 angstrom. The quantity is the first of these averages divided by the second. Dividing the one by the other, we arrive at 1.10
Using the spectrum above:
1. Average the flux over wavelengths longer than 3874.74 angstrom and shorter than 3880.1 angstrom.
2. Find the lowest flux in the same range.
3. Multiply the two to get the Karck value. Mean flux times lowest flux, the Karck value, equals 117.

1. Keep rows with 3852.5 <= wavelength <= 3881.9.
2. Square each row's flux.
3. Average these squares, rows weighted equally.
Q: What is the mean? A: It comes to 155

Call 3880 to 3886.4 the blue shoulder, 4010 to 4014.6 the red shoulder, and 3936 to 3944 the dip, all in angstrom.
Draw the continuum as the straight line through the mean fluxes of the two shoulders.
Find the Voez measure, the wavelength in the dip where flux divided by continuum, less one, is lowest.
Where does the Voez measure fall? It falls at 3941.78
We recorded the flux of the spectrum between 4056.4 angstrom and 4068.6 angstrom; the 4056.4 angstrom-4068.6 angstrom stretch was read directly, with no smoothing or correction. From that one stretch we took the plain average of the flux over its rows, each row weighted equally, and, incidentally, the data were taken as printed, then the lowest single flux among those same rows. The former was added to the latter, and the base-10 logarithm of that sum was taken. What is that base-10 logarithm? 1.30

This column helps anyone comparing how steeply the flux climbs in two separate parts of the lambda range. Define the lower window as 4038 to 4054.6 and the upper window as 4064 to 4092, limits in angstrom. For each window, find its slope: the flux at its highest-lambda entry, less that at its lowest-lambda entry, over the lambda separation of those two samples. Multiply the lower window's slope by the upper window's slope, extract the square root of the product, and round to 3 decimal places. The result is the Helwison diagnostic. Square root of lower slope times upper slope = 0.019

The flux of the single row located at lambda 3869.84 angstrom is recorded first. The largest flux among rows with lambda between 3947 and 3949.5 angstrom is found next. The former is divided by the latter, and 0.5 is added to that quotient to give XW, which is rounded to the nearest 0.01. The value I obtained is 1.42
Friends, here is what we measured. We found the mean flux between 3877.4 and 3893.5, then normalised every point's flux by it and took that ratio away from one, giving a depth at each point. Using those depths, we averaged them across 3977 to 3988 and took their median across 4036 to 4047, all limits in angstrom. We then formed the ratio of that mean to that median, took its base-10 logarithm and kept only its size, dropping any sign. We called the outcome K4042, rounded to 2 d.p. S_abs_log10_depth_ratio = 0.21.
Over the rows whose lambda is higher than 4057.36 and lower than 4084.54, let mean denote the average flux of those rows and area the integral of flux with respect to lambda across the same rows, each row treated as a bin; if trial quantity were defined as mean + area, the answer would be 292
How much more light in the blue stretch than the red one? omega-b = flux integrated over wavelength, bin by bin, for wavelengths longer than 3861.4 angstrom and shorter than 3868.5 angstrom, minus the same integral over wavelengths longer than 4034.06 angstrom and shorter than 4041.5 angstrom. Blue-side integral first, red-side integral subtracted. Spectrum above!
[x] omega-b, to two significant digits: 19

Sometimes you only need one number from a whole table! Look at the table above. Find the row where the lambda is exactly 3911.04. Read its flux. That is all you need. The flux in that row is 12.5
